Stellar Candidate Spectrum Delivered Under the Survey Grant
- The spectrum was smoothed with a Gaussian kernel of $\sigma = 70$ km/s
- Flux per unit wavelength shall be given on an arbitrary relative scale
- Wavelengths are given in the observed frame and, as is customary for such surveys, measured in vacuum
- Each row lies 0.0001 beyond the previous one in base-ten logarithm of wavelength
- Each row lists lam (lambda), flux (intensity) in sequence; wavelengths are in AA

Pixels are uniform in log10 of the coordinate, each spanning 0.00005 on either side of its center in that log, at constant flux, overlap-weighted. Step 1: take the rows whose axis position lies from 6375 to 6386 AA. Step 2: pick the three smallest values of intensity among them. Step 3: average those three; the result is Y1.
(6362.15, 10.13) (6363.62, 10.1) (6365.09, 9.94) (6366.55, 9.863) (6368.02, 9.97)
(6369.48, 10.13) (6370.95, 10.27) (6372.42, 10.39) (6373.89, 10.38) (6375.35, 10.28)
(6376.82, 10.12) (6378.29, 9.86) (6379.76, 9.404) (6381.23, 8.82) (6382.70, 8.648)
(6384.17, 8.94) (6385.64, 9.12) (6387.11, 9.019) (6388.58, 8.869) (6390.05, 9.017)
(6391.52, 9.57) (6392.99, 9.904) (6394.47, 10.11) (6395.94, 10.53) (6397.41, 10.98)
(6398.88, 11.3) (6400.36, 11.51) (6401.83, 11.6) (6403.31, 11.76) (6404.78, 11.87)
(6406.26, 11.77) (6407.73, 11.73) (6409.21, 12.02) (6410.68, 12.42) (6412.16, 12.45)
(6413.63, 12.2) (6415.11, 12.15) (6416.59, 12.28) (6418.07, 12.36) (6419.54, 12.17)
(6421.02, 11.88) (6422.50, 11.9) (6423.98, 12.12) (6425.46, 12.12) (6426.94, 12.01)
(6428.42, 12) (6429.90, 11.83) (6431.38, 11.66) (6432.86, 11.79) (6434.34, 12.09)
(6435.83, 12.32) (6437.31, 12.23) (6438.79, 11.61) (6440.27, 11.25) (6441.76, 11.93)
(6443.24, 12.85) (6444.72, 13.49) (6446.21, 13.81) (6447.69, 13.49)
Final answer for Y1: 8.8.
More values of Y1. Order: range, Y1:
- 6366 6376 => 10.0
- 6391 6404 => 9.9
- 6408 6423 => 11.9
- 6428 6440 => 11.7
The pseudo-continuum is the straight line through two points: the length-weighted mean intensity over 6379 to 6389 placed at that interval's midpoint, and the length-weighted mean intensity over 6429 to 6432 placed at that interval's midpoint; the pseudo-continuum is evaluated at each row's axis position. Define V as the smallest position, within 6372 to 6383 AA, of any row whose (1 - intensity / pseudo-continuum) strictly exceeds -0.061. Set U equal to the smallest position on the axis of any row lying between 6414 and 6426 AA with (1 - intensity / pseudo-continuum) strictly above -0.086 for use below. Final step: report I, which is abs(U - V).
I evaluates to 39.8 AA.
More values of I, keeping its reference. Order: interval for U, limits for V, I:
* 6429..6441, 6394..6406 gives 35.4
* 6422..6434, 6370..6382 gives 41.3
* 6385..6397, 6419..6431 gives 35.4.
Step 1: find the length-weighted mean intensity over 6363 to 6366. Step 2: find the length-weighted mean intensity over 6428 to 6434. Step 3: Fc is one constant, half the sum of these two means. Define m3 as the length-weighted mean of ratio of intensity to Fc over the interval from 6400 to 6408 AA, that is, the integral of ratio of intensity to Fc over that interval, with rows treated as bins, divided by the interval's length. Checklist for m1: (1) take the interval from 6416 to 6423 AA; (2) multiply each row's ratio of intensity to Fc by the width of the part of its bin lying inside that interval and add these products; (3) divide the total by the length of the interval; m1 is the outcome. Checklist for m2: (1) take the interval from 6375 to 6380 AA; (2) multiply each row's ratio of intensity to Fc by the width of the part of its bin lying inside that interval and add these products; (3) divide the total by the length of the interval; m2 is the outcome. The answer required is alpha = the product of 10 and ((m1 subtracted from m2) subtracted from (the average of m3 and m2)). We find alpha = 11.9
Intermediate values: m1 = 1.11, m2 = 0.91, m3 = 1.07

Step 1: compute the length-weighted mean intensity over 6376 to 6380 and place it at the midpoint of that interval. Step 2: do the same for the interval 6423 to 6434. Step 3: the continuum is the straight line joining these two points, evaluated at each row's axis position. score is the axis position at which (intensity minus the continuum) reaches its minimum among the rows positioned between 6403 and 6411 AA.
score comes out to 6407.73 AA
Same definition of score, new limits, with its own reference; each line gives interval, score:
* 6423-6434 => 6431.38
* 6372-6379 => 6378.29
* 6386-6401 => 6388.58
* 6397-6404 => 6397.41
